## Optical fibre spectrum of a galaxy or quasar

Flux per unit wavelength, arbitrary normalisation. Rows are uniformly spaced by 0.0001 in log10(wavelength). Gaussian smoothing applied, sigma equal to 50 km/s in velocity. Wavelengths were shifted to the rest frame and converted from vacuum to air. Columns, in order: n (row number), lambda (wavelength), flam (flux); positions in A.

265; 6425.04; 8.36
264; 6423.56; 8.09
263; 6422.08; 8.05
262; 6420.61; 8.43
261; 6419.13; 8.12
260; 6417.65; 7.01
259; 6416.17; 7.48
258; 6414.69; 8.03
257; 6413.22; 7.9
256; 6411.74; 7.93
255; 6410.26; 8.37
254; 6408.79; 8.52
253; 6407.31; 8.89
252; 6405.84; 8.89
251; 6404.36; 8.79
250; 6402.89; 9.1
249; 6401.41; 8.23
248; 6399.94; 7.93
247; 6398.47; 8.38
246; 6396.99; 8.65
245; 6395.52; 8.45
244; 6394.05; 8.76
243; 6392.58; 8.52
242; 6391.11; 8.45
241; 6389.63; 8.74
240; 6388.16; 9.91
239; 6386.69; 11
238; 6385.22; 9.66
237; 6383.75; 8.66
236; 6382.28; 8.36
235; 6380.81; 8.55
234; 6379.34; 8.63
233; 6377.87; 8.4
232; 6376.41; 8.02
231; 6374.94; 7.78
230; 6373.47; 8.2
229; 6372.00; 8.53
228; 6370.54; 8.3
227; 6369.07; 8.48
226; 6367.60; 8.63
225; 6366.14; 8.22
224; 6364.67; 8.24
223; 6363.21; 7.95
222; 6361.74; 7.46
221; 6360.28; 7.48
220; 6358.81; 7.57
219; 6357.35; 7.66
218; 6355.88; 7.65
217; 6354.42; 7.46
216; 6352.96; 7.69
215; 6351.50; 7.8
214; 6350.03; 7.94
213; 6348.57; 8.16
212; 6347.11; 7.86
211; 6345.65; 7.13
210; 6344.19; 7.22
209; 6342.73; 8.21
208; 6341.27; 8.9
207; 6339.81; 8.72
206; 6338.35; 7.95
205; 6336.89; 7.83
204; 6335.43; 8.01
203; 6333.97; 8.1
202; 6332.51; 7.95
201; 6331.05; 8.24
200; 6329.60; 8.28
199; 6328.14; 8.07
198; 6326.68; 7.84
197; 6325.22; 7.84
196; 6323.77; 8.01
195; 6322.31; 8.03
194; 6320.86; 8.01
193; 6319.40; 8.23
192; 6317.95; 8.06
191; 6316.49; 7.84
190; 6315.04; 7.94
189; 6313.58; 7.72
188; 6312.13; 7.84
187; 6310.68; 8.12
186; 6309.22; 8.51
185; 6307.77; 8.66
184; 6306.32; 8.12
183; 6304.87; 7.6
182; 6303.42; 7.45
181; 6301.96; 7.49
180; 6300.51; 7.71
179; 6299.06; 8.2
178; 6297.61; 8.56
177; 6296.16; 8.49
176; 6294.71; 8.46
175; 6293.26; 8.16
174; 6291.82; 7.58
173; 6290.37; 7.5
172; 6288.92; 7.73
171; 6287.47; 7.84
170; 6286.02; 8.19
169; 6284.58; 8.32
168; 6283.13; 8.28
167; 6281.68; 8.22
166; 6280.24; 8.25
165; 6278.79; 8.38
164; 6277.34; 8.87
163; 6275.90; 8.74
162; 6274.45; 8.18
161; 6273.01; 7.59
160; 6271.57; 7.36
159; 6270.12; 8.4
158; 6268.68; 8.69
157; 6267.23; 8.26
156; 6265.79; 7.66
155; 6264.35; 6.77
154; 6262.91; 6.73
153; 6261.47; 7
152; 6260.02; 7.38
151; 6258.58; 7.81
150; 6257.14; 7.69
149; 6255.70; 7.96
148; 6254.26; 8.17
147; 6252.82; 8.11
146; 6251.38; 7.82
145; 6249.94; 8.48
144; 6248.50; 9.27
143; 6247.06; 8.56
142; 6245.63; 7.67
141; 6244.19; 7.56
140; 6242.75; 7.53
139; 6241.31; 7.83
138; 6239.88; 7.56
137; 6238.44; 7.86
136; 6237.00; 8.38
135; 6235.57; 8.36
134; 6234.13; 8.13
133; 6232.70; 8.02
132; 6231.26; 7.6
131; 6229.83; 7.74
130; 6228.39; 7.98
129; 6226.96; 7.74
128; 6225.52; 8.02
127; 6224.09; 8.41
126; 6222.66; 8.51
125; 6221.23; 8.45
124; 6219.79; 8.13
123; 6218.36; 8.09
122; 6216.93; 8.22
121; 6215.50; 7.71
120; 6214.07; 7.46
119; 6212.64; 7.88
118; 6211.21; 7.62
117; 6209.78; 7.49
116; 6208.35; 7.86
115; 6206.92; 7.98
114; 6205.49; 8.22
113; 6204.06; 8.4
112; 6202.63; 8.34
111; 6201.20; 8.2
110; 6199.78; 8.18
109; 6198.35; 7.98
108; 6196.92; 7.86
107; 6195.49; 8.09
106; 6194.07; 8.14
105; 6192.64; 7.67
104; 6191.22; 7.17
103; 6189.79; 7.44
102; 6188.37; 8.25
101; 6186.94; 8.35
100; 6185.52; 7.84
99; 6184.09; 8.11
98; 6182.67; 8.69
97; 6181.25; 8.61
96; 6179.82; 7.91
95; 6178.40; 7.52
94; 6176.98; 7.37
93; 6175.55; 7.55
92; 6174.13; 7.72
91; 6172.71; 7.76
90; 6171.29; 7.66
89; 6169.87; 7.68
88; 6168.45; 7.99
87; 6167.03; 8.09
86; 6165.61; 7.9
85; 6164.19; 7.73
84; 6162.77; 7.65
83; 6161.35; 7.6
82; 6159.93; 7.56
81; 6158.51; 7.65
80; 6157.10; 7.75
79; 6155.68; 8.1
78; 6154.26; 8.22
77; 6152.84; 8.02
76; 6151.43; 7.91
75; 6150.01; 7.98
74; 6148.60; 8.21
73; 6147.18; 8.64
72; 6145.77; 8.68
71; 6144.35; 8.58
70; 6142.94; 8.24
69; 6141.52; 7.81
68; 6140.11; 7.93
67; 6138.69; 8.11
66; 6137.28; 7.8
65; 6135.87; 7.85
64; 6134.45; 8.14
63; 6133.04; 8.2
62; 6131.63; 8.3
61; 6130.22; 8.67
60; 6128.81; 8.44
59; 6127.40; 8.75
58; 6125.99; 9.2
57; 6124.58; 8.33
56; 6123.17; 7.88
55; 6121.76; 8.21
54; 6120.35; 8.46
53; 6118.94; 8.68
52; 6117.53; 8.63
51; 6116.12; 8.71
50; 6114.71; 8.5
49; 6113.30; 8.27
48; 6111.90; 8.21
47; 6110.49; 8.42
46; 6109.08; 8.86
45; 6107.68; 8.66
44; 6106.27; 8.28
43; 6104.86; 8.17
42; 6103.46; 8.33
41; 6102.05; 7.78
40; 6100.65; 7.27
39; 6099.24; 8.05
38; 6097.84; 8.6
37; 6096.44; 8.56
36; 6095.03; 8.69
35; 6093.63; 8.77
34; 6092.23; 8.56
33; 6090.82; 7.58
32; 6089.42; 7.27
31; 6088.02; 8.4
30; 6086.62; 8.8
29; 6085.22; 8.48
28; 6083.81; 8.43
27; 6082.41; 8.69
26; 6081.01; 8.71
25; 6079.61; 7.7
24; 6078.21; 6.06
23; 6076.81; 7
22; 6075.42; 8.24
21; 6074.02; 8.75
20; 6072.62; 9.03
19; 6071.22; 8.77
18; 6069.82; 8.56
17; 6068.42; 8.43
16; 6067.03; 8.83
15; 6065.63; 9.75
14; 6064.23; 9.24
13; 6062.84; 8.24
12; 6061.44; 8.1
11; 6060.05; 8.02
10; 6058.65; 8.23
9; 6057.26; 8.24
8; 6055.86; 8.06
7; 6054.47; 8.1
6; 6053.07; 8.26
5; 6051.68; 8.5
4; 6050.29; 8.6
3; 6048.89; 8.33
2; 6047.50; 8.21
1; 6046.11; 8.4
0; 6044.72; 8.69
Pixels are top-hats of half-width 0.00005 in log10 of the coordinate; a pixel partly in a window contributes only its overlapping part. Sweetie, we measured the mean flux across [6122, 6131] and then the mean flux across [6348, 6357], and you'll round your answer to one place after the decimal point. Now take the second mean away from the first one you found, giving 0.8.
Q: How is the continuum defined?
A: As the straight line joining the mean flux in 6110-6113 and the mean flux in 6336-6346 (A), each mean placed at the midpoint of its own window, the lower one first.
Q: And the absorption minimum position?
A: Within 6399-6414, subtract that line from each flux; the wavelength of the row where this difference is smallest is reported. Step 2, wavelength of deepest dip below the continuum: 6413.22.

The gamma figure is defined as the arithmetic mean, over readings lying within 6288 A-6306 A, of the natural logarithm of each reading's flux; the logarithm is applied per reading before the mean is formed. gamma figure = 2.07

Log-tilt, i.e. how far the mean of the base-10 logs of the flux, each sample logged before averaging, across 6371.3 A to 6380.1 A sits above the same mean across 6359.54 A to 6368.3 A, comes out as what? 0.014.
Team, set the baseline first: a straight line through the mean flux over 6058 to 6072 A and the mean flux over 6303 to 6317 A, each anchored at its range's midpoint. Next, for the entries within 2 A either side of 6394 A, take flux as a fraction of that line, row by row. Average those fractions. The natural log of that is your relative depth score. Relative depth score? 0.10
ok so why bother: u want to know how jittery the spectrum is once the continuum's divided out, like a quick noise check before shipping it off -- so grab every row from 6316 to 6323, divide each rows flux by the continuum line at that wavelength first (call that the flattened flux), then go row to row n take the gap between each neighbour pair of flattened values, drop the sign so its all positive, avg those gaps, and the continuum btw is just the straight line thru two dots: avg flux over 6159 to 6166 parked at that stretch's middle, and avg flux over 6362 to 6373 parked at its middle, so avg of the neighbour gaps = 0.019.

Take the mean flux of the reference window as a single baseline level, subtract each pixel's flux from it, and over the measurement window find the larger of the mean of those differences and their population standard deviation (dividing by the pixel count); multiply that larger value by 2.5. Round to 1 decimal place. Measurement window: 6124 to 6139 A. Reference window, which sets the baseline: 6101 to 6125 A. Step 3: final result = 1.0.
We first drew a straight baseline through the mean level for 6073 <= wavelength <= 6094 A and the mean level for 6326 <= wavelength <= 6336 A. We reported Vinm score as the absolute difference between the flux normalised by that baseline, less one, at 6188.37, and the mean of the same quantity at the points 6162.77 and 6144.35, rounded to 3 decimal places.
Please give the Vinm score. 0.017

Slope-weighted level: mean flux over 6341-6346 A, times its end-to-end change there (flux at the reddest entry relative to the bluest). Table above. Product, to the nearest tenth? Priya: -13.9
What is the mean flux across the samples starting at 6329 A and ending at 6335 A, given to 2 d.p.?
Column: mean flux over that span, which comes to 8.14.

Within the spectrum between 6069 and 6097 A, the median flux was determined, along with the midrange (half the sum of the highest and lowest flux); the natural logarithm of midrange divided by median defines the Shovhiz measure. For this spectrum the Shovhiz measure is -0.13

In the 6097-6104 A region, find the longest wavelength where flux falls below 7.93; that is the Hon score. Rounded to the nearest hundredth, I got 6102.05 A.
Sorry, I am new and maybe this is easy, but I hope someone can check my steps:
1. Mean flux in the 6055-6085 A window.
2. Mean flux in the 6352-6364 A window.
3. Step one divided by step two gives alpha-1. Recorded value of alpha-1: 1.09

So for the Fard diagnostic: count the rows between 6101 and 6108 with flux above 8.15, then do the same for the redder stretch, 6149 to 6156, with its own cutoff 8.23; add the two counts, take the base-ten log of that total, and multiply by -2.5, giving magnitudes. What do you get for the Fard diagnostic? -1.5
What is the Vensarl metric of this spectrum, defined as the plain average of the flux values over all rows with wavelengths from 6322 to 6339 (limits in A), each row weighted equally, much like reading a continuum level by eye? 8.01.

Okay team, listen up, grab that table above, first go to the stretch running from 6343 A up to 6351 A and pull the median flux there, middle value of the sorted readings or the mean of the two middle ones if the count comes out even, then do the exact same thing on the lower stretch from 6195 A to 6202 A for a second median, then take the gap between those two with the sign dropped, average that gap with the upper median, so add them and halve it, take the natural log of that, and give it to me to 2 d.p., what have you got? 1.40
